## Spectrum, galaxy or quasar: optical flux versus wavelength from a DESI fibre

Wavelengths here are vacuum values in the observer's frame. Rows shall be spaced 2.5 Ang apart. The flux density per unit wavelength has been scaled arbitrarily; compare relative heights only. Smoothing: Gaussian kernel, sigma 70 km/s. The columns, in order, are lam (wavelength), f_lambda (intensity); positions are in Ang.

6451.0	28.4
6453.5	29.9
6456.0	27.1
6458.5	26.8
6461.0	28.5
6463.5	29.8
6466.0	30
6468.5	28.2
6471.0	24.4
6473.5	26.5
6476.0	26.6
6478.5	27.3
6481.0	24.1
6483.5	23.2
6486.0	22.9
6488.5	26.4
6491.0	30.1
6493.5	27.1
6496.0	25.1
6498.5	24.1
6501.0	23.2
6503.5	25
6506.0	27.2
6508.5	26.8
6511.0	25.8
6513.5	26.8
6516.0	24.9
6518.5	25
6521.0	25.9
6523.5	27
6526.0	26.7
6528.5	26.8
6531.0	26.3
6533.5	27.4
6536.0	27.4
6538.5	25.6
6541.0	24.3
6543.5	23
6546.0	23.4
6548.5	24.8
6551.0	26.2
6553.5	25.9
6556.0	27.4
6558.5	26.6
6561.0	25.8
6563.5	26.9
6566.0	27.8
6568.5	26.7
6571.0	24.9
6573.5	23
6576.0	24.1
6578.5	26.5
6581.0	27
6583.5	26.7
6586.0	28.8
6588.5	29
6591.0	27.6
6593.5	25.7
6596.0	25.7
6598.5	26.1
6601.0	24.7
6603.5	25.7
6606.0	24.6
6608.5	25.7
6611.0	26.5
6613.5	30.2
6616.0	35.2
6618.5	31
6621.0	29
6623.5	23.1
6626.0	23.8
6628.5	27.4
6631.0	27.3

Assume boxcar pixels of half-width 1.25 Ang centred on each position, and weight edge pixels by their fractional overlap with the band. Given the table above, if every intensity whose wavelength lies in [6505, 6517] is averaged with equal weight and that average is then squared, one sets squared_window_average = 692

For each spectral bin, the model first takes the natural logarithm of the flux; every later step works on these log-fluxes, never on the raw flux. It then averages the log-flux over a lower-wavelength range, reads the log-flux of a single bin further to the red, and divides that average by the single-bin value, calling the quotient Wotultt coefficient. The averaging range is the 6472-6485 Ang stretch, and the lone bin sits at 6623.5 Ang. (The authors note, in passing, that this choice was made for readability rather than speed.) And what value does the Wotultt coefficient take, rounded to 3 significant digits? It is 1.03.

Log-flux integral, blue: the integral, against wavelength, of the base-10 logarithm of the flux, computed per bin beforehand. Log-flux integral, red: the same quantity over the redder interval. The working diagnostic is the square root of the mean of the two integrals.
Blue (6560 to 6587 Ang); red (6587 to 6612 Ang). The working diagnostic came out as 6.1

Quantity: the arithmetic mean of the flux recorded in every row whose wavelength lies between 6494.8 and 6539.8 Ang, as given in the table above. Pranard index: 25.9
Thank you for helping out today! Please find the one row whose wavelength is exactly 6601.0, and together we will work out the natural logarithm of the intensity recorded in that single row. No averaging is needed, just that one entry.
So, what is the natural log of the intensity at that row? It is 3.21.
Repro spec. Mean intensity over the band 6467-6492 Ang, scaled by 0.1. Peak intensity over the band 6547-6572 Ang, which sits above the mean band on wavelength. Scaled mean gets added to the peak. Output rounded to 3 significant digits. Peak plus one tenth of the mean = 30.4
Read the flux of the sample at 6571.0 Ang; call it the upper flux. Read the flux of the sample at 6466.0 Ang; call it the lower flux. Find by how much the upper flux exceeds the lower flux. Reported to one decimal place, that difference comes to -5.1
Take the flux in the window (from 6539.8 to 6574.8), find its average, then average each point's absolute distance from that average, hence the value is 1.35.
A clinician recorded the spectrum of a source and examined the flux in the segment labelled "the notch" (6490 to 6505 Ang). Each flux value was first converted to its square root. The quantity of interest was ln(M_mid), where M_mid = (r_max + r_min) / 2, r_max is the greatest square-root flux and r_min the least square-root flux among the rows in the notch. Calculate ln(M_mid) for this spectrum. 1.64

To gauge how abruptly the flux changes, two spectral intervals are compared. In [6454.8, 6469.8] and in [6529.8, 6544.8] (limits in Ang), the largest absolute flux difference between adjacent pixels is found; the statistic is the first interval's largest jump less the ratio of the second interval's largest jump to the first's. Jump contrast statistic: 0.8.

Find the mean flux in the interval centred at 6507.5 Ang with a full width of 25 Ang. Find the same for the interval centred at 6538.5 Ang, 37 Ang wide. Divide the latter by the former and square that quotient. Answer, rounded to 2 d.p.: 1.04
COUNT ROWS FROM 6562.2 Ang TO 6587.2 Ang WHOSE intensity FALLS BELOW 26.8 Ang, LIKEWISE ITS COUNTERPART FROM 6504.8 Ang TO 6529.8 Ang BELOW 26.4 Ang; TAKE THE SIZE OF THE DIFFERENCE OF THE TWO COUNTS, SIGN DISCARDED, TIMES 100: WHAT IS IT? 200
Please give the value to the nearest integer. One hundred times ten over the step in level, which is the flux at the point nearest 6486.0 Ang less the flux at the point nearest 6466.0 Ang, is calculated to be -141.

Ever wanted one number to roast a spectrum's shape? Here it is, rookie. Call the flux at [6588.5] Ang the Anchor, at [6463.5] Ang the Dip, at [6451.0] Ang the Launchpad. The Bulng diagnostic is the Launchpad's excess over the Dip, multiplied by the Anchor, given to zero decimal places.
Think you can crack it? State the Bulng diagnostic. -41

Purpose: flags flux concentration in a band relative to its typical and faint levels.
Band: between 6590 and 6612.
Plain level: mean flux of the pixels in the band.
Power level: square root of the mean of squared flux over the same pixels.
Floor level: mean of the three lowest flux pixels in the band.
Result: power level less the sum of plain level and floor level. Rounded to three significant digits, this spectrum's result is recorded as -25.0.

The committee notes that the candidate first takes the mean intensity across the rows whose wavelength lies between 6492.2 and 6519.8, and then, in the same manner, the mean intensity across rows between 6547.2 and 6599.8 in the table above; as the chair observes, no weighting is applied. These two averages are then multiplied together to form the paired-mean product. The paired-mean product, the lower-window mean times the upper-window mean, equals 673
